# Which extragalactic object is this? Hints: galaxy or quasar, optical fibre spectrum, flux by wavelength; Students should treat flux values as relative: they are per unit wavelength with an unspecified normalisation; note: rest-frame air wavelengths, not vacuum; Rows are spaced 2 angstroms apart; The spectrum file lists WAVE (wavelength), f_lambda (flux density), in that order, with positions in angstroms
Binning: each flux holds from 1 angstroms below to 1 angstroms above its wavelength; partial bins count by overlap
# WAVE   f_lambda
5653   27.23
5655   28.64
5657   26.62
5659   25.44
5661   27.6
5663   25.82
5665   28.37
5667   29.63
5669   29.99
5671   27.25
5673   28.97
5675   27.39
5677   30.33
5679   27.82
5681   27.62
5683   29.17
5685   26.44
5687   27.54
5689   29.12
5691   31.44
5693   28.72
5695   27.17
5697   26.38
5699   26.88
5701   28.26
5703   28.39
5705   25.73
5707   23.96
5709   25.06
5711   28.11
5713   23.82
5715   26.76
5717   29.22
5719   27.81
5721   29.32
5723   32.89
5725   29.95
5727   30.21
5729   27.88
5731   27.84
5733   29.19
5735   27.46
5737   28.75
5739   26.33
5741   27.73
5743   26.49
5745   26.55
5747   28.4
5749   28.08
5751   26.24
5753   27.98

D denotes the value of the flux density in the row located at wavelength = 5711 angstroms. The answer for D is 28.11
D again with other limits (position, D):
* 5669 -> 29.99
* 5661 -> 27.6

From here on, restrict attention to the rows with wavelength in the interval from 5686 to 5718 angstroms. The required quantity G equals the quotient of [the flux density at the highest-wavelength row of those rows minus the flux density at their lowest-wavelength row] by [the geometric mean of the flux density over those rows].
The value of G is 0.062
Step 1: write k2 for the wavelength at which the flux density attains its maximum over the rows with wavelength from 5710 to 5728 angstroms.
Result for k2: 5723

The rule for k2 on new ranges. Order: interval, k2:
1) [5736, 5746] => 5737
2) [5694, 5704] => 5703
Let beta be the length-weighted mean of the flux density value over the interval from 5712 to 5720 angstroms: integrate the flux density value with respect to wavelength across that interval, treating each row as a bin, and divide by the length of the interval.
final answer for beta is 26.9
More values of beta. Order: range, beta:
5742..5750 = 27.4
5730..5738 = 28.3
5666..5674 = 29.0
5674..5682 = 28.3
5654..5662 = 27.1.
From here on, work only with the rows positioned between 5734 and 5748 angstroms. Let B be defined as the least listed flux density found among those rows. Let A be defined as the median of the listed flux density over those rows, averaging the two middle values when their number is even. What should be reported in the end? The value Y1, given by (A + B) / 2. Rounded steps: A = 27.5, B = 26.33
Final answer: 26.9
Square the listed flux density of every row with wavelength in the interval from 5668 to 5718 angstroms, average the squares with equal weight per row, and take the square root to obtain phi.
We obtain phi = 27.7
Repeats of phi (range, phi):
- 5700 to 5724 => 27.6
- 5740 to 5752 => 27.3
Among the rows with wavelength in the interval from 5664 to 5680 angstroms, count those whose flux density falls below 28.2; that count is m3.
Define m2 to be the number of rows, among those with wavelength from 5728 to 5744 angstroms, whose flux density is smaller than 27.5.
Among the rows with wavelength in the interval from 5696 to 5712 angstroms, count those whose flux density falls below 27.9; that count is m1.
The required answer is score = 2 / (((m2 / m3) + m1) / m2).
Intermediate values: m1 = 5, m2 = 3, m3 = 3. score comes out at 1.00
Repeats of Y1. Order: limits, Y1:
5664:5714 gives 25.8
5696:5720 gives 25.3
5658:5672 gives 26.5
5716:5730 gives 28.6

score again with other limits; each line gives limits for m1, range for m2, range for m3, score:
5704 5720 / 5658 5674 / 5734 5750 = 0.92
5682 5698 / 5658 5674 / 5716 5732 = 1.20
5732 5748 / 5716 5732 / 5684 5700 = 0.00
